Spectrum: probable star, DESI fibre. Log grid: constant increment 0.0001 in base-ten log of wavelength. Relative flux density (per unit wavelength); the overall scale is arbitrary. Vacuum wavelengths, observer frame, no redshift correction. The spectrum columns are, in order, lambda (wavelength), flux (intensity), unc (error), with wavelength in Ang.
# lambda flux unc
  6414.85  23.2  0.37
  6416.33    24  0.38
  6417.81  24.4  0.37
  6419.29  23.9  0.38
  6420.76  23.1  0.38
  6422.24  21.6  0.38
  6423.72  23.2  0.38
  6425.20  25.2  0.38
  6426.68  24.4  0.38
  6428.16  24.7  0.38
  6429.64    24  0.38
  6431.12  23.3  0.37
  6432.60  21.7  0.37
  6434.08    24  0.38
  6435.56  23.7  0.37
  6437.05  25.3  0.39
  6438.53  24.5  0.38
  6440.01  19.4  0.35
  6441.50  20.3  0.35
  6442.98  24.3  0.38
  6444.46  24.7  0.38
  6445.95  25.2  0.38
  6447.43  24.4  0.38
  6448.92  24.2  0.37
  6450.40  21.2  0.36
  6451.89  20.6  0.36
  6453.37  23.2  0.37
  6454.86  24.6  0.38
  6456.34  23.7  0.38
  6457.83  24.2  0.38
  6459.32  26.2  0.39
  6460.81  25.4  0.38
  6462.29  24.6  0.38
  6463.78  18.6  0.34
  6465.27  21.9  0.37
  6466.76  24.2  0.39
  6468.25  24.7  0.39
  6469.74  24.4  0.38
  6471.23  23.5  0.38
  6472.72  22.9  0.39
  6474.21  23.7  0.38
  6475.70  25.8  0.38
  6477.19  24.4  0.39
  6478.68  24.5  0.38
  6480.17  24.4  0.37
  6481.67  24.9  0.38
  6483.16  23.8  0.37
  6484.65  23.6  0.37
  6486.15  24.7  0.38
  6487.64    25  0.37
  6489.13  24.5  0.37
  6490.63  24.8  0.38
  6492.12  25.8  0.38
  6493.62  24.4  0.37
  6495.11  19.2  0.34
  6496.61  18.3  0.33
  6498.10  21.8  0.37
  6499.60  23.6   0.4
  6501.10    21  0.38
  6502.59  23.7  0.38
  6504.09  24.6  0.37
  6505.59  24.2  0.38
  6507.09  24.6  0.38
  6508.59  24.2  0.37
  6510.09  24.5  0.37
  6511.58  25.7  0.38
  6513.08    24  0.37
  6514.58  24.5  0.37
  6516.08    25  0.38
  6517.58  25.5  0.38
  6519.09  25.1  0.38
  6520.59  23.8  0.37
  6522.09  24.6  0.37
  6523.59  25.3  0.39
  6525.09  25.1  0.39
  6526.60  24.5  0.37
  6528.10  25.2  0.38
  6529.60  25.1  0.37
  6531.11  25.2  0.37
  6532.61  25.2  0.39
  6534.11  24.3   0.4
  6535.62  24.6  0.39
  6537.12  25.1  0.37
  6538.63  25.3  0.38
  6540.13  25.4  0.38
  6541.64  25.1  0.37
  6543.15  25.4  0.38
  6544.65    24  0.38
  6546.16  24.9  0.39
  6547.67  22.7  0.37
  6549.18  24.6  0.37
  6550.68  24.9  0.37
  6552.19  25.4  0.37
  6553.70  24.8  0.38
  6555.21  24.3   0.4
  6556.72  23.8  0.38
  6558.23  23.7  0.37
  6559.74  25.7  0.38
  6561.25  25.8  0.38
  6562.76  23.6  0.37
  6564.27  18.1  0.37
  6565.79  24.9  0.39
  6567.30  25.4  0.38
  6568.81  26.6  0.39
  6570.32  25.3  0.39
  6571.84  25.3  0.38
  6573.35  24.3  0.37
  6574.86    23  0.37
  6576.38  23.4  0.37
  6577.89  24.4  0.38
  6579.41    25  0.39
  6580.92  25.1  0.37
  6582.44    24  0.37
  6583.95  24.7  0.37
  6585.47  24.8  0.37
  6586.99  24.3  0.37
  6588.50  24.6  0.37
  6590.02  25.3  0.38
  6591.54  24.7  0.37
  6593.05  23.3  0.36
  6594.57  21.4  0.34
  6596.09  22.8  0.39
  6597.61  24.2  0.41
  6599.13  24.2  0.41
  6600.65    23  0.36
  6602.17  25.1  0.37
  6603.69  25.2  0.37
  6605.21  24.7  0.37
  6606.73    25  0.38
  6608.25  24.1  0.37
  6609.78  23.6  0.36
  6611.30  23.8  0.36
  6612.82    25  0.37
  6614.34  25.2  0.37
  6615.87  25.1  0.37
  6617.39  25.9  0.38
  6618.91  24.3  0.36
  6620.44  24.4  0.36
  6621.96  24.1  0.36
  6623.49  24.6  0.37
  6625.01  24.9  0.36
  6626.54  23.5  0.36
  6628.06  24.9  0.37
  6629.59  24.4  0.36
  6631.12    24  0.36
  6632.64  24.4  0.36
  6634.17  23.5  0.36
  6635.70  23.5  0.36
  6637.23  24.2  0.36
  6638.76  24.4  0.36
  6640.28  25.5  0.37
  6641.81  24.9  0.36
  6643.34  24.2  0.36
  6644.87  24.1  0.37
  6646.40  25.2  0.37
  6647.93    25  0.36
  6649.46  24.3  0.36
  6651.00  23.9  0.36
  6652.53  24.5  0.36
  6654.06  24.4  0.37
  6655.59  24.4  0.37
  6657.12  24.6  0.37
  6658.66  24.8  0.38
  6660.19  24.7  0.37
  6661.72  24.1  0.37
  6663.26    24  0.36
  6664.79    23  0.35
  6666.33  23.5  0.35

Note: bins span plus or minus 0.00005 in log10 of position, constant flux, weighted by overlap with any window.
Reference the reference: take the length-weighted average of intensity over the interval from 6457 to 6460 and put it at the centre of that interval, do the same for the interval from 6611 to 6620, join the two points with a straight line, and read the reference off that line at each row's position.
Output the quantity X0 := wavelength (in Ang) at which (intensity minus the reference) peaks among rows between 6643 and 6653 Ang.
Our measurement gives 6646.40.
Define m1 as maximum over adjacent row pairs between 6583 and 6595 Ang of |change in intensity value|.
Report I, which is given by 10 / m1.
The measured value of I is 5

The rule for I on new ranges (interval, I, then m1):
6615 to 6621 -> 6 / 1.6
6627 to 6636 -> 11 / 0.9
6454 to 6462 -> 5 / 2.0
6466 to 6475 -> 11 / 0.9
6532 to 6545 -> 7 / 1.4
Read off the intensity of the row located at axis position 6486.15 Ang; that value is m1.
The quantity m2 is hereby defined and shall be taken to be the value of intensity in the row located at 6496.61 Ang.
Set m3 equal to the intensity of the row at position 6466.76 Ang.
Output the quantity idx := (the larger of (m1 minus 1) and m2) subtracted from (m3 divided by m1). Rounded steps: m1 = 24.7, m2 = 18.3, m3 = 24.2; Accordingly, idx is -22.7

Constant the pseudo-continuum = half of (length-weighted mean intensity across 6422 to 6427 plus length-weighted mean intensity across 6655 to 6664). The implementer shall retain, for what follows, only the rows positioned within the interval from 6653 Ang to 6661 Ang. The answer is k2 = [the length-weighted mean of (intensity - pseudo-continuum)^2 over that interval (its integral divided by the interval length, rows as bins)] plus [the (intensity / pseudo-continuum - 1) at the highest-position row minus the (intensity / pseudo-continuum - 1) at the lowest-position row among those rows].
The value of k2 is 0.3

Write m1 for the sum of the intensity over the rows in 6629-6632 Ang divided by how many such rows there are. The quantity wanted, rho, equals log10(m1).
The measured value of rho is 1.38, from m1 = 24.2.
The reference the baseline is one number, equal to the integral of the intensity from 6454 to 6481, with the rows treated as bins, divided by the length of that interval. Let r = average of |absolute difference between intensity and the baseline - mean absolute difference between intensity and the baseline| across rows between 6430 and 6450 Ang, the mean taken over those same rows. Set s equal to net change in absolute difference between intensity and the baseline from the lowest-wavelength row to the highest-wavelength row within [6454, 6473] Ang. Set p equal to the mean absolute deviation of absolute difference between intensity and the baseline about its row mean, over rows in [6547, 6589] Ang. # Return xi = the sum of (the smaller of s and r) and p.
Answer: 1.1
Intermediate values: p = 0.65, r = 1.05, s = 0.5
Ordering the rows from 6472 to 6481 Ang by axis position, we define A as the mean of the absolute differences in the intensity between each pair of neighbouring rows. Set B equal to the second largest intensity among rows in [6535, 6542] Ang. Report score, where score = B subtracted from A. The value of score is -24.4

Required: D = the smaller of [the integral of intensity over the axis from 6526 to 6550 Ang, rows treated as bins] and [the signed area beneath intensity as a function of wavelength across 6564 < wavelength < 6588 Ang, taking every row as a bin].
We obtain 586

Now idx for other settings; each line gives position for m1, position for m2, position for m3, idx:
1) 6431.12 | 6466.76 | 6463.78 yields -23.4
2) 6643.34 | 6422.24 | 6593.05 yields -22.2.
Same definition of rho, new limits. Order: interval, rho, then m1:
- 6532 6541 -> 1.40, 25.0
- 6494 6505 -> 1.34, 21.7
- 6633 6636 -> 1.37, 23.5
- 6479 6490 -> 1.39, 24.4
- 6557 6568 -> 1.38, 23.9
